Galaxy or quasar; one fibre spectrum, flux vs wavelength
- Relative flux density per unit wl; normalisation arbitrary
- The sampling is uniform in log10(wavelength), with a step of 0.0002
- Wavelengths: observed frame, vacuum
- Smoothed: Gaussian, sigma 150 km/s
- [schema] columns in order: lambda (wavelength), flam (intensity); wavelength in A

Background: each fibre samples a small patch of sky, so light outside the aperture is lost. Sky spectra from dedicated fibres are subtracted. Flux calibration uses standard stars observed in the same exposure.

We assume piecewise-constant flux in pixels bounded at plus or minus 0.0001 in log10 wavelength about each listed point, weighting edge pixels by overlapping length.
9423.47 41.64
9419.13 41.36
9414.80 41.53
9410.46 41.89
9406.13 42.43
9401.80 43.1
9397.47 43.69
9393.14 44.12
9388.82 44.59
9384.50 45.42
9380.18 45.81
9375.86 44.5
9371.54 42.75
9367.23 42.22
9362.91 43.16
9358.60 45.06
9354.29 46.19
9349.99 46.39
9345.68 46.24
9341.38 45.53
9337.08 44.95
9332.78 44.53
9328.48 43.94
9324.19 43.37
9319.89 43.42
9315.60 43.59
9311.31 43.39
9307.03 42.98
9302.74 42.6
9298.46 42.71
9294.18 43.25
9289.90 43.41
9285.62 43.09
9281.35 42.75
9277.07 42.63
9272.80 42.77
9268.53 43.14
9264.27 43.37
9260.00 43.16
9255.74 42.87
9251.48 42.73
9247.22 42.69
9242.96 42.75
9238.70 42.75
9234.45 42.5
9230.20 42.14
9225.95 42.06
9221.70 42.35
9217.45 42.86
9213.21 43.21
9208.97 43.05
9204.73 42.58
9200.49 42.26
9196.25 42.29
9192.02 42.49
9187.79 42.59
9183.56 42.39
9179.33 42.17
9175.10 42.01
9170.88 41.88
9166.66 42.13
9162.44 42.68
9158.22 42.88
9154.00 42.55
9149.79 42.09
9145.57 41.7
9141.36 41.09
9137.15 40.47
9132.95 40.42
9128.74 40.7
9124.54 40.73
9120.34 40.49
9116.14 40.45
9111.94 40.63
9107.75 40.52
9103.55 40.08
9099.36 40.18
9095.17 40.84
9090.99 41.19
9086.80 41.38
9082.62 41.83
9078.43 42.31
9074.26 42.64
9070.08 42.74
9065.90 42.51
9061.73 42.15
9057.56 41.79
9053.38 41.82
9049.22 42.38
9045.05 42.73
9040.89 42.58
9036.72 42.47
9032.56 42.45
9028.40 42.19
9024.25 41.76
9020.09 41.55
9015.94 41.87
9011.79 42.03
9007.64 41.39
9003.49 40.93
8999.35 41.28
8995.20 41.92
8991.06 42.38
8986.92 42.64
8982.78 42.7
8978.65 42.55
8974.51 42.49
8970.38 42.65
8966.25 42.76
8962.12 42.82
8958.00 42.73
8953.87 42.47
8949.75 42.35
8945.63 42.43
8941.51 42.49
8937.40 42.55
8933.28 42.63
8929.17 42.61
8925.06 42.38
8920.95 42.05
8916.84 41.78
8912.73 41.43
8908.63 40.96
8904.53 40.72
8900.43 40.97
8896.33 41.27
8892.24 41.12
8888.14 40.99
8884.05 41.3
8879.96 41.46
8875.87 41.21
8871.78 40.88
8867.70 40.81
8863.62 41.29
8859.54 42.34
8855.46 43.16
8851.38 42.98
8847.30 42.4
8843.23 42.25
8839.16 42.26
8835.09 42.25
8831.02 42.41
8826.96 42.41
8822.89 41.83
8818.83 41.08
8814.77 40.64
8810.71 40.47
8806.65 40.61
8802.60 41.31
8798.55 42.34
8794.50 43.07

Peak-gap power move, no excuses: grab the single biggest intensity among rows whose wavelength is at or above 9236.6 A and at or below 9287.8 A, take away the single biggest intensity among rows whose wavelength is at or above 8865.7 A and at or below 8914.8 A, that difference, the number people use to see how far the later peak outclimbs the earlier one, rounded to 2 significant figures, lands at 1.9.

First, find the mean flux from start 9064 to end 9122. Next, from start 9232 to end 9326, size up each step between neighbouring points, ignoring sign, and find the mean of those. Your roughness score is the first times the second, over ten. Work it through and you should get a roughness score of 0.89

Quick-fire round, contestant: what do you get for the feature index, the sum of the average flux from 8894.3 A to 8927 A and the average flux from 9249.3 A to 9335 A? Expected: 84.6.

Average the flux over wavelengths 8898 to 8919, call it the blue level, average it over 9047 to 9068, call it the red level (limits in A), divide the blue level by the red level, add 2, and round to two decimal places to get 2.98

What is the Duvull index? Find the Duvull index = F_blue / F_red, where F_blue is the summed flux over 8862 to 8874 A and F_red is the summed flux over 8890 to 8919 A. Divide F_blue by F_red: 0.43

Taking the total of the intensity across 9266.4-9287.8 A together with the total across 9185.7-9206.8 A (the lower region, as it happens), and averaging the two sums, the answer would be 213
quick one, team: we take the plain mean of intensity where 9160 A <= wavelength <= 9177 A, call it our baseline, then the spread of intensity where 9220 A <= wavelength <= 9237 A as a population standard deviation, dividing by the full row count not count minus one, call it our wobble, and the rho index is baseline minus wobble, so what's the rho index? 42.0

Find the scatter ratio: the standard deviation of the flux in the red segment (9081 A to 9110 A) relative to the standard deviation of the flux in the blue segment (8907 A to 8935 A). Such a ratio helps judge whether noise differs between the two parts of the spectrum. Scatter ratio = 1.0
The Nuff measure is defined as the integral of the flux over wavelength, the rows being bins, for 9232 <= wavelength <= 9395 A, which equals 7126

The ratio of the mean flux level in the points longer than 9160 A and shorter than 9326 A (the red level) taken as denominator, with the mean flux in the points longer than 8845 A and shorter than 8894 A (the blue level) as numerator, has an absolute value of 0.97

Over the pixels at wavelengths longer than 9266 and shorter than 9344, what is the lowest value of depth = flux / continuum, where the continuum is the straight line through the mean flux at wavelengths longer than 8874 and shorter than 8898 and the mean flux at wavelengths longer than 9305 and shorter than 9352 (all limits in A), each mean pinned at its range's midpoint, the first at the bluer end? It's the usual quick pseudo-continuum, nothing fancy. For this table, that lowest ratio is 0.96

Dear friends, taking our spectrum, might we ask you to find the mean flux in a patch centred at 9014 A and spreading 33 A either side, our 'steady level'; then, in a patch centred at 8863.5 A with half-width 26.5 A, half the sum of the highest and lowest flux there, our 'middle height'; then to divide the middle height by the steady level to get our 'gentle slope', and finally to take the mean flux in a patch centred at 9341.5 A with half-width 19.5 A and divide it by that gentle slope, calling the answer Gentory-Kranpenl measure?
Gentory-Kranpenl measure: 45.2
